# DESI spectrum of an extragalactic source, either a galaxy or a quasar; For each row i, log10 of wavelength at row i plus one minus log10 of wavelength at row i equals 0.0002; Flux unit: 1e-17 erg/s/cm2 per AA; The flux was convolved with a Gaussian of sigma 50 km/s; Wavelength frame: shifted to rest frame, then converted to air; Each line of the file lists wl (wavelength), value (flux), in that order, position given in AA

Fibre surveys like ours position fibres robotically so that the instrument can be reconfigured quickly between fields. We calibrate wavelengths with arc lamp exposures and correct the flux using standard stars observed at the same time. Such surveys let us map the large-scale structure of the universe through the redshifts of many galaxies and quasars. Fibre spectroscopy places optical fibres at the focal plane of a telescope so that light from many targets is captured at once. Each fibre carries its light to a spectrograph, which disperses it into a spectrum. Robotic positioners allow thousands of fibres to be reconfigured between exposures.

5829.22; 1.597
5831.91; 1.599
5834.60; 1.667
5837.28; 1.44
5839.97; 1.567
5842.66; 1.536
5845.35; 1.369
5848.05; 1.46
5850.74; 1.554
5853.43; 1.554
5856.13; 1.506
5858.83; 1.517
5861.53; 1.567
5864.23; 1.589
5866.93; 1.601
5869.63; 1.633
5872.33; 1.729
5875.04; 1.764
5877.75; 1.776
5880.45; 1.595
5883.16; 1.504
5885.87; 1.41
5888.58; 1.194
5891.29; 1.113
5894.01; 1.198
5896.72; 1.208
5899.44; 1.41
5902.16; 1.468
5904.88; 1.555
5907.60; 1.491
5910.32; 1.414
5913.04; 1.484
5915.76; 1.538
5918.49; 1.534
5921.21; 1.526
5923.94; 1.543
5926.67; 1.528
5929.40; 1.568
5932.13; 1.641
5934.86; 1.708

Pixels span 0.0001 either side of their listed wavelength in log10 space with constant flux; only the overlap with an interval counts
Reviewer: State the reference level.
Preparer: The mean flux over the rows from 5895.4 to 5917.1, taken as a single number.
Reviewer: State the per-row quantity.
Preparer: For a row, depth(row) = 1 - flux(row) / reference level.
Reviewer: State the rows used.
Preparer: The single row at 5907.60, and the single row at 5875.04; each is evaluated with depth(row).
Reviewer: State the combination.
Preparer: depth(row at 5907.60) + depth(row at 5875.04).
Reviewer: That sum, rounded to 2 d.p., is -0.25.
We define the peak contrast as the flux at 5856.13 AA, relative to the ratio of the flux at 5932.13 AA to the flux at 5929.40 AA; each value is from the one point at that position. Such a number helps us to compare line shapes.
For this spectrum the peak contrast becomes 1.44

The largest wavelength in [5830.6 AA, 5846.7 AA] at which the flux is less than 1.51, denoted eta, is 5845.35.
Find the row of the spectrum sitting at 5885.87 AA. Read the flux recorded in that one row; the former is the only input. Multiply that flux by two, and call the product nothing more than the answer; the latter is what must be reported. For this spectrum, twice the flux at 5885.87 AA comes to 2.82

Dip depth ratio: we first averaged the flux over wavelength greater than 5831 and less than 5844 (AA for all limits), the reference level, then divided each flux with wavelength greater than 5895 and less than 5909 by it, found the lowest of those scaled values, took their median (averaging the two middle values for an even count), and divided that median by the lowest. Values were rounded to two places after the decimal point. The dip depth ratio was 1.22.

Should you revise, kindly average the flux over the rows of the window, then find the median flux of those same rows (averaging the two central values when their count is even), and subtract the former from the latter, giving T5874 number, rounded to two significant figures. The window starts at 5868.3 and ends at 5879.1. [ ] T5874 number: 0.021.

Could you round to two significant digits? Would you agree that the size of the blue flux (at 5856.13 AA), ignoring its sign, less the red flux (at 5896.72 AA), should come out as 0.30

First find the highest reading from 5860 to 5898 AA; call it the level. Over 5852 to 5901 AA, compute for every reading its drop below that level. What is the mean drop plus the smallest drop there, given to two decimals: 0.28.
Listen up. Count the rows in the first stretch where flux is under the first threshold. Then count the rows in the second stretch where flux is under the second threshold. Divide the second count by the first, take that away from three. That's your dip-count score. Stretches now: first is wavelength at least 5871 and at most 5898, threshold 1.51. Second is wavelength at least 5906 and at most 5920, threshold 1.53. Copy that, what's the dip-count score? 2.5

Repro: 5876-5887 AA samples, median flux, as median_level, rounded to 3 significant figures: 1.55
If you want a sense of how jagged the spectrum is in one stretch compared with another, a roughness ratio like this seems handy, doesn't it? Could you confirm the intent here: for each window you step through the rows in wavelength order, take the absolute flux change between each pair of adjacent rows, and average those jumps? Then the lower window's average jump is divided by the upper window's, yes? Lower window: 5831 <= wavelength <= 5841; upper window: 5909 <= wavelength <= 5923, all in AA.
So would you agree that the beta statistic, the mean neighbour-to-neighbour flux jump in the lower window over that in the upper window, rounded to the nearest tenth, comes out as 4.1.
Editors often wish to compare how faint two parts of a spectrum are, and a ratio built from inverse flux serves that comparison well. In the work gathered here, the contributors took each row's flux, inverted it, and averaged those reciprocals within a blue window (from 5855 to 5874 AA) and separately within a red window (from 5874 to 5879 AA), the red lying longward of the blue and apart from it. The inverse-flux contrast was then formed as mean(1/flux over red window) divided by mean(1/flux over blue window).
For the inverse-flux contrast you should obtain 0.90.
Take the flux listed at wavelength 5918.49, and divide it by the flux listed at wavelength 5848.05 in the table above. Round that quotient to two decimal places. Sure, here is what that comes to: 1.05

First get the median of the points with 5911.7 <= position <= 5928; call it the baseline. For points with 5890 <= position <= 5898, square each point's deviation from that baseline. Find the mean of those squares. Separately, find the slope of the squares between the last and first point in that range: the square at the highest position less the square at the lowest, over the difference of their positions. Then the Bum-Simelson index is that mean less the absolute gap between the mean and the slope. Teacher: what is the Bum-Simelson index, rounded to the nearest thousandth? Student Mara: -0.013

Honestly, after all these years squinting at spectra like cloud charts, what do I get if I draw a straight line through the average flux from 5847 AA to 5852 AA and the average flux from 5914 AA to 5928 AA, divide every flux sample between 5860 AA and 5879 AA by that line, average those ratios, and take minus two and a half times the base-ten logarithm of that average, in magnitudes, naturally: -0.10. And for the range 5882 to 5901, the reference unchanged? 0.18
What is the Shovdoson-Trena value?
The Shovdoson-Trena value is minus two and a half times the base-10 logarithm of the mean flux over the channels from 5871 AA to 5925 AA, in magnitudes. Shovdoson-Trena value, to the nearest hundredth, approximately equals -0.42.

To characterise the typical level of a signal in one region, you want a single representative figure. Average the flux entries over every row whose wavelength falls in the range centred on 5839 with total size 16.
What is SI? 1.53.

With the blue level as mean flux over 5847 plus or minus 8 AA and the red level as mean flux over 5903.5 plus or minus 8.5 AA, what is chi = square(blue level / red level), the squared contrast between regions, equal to 1.12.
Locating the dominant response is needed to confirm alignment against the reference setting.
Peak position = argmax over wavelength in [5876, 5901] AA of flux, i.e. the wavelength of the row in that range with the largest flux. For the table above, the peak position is 5877.75 AA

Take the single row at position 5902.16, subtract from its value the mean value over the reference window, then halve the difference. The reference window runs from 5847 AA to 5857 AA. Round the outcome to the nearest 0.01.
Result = -0.03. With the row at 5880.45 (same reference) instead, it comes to 0.04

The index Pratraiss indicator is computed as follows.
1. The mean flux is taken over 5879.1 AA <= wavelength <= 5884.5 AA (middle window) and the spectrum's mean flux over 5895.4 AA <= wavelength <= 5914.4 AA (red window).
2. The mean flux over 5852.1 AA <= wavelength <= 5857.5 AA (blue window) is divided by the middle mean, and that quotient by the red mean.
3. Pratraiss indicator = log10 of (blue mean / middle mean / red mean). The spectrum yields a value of -0.16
